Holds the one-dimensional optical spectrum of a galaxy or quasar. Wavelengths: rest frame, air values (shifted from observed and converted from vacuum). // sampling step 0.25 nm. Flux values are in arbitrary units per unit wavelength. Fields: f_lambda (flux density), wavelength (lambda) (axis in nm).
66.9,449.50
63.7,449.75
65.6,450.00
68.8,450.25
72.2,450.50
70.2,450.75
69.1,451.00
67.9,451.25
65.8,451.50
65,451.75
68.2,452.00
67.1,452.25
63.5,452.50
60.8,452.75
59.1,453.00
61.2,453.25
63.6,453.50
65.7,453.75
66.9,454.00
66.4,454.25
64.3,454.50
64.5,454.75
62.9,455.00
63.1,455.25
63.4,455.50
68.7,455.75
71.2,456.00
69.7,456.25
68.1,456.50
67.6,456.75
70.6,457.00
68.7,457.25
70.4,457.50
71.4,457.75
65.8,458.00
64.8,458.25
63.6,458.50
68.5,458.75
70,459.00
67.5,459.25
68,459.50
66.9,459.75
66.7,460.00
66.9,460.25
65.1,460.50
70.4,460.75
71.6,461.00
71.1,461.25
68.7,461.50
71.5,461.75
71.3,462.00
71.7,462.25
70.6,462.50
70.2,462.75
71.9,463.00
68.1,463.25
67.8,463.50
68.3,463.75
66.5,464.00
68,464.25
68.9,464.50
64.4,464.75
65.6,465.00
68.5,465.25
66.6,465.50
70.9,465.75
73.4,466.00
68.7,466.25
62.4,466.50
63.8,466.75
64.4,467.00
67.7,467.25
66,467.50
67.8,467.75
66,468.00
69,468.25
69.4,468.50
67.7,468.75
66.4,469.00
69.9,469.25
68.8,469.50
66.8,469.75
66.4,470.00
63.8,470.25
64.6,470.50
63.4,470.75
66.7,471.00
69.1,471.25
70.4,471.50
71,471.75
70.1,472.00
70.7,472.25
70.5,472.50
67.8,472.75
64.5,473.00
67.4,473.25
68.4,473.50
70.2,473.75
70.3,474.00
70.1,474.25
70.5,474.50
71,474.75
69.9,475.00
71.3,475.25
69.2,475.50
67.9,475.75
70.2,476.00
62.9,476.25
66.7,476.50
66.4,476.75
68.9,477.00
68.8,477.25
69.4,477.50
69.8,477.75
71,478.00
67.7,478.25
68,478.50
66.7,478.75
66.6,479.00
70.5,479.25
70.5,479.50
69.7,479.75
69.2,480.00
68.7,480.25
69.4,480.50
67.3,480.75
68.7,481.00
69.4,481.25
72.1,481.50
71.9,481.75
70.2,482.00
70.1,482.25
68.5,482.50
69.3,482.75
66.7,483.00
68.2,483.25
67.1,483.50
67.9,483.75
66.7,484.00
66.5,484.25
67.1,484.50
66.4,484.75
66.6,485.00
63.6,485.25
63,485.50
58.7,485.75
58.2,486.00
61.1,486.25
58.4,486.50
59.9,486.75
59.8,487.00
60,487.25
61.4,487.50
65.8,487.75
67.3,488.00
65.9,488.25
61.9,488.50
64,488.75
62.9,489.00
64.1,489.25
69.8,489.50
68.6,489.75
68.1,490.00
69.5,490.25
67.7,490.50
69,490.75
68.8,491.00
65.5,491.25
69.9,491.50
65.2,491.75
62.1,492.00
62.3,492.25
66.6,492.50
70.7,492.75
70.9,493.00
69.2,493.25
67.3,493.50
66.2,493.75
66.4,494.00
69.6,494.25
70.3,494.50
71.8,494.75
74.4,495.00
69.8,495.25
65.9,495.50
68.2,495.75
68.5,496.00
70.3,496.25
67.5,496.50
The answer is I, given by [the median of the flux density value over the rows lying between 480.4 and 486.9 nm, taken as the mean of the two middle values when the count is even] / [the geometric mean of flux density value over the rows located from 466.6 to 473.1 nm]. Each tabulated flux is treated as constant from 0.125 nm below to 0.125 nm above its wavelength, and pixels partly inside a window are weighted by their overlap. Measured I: 0.996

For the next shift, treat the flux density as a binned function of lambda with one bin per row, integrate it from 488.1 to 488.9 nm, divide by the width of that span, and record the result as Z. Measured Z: 64.0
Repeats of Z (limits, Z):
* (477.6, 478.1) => 70.3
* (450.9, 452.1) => 67.1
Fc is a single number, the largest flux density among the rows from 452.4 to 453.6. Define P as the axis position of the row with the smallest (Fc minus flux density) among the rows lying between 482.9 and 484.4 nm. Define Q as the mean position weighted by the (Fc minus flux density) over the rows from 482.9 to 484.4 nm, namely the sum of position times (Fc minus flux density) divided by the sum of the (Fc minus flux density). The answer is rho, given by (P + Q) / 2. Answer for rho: 483.42 nm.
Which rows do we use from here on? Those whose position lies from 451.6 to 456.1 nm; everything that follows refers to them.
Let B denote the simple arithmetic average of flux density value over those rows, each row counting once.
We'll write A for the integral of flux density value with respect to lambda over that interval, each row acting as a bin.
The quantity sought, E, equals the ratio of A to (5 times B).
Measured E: 0.90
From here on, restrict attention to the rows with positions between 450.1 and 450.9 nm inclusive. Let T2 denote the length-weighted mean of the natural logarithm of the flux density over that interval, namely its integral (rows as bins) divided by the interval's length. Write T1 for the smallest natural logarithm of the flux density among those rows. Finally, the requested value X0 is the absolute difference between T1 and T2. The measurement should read 0.020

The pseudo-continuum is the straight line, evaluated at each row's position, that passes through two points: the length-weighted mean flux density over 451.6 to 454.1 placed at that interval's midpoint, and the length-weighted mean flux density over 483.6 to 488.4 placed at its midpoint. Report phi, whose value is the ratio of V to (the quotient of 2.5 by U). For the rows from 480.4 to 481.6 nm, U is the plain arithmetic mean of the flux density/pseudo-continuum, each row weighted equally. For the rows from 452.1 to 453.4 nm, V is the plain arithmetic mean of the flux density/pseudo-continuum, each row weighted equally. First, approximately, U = 1.09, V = 0.97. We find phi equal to 0.425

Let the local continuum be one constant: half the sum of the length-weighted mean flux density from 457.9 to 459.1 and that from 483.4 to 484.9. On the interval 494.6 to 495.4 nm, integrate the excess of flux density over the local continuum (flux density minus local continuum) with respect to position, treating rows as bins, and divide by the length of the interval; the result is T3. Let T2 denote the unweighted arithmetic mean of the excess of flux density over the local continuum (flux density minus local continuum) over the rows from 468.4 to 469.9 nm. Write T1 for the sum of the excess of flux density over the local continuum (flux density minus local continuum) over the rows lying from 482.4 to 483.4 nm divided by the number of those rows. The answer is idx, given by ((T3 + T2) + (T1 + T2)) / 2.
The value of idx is 5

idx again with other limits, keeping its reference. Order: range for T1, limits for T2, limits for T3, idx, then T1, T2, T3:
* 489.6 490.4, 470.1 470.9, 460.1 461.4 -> -1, 2.0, -2.8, 2.3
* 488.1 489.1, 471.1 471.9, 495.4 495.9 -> 2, -3.0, 3.5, 0.5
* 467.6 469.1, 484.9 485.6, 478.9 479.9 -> 0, 1.0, -2.3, 2.7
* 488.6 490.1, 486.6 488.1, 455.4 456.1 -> -4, -0.5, -4.3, 1.1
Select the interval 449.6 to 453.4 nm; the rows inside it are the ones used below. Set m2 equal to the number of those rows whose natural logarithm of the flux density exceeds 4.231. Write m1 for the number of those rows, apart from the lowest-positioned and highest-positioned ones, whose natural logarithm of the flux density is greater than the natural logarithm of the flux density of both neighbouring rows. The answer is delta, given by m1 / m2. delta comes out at 0.50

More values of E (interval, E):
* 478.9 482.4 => 0.70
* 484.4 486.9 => 0.50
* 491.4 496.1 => 0.94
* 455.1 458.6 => 0.70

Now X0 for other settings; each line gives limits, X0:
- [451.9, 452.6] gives 0.043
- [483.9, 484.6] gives 0.004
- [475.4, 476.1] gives 0.017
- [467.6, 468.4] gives 0.024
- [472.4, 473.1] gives 0.046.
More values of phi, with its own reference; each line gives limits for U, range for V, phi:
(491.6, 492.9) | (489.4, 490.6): 0.449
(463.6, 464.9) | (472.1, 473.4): 0.451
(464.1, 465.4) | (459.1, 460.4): 0.442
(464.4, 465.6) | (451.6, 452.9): 0.424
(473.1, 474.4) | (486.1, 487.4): 0.411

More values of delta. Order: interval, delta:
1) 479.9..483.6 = 0.50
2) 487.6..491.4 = 1.25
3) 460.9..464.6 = 0.44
